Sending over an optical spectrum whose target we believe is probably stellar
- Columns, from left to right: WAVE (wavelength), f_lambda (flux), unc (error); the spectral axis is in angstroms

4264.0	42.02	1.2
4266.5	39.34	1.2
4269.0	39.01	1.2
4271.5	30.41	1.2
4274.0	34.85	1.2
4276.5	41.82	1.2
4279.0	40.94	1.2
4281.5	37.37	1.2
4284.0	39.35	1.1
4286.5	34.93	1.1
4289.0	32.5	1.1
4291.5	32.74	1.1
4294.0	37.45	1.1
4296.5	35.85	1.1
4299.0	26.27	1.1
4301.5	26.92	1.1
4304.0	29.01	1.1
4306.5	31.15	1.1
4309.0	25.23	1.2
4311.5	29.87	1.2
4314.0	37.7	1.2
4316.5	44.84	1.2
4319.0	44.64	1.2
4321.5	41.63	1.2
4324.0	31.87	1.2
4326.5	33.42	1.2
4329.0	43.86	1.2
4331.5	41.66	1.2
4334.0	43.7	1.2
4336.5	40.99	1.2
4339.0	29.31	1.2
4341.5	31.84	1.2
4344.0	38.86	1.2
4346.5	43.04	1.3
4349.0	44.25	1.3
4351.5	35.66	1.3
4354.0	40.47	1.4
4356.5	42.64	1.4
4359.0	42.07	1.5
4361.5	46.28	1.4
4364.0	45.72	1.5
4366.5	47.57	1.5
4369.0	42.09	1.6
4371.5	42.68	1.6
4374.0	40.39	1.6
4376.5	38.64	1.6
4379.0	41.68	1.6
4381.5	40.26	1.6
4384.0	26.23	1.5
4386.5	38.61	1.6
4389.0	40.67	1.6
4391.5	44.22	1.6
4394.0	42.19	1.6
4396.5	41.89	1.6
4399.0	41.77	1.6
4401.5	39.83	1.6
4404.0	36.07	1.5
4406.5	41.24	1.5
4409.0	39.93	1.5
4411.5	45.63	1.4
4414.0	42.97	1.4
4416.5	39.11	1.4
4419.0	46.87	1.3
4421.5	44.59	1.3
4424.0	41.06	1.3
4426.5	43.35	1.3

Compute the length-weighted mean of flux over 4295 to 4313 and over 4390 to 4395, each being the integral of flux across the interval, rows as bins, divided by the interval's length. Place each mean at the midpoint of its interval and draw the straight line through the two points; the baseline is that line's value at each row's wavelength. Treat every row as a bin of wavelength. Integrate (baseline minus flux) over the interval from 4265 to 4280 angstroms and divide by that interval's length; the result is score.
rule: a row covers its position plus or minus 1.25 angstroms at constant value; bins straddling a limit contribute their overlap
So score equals -13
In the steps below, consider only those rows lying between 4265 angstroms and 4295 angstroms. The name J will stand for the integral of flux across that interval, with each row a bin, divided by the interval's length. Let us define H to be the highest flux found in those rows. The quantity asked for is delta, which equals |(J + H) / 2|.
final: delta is 39.3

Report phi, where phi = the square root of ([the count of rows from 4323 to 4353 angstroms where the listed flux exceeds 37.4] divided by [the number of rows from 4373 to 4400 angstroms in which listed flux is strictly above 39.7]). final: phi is 0.9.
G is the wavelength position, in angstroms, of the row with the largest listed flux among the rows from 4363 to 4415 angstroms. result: 4366.5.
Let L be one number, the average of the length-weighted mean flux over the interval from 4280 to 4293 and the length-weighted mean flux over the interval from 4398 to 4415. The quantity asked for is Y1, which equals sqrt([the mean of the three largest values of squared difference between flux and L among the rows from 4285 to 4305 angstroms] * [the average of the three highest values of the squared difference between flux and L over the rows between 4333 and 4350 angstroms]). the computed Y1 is 79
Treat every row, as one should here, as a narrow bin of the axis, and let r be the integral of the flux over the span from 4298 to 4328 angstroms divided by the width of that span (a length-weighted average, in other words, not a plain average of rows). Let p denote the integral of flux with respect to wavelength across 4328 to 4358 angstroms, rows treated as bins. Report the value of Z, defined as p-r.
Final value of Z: 1157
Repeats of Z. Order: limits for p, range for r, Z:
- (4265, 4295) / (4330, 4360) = 1063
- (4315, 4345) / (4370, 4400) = 1126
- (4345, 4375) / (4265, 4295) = 1245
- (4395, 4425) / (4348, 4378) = 1210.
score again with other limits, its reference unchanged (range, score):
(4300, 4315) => 0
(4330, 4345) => -3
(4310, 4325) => -7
